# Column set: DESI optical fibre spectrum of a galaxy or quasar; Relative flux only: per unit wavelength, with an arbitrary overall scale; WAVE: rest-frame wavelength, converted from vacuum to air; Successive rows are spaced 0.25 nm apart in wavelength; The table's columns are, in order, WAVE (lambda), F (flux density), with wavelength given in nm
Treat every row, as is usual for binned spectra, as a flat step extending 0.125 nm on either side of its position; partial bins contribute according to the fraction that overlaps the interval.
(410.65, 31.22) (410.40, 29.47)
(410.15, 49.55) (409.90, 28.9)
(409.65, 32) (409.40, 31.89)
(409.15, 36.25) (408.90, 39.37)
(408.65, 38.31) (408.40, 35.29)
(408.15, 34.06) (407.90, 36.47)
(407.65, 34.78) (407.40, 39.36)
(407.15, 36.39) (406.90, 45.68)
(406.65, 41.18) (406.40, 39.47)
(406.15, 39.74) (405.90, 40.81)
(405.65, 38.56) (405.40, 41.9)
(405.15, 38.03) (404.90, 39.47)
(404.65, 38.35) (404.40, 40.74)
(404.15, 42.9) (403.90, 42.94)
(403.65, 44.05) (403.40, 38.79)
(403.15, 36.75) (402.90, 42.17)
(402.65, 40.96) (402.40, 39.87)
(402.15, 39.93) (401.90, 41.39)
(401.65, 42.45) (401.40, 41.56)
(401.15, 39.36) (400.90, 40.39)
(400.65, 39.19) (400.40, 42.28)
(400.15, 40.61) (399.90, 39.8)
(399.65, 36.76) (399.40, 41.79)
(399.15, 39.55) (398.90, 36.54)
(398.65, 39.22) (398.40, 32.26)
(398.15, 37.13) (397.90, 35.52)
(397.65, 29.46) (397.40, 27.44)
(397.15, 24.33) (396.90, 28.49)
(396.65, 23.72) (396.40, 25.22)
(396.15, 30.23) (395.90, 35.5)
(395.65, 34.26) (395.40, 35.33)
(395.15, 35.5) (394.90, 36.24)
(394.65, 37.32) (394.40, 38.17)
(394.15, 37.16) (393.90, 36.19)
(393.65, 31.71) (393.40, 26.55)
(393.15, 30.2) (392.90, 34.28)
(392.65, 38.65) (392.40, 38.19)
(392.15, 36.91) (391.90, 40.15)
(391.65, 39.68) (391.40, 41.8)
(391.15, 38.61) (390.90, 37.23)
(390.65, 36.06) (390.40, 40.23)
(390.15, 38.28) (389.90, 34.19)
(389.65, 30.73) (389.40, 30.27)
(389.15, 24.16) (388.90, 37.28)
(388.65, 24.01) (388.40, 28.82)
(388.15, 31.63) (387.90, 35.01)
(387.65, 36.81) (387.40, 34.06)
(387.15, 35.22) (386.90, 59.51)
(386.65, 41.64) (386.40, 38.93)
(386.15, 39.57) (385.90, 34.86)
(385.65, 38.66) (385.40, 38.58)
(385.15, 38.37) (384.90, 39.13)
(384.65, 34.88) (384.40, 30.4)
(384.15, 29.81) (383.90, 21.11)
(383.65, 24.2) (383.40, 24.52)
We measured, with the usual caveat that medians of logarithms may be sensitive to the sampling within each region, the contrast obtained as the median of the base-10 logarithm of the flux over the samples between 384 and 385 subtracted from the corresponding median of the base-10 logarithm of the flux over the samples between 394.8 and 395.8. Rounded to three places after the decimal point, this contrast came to 0.036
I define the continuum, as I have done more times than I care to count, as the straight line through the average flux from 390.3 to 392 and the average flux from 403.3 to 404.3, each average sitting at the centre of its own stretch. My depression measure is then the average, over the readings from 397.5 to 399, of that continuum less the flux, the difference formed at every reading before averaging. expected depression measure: 6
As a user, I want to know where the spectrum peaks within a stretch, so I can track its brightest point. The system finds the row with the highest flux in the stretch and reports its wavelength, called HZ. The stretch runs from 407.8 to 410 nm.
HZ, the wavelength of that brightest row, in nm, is 408.90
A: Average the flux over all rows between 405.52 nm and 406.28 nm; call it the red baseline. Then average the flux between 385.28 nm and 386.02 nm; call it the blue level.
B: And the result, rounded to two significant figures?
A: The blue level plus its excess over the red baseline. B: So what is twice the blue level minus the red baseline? 35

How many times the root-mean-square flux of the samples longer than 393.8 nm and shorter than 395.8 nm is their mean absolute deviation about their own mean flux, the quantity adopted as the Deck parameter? 0.026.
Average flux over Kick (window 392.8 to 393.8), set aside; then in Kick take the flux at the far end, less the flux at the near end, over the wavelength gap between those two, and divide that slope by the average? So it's -0.11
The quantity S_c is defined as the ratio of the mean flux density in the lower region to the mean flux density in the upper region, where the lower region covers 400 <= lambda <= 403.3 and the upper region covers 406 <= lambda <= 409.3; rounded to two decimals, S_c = 1.06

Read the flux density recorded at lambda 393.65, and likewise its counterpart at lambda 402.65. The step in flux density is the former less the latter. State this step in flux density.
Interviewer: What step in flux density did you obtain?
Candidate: -9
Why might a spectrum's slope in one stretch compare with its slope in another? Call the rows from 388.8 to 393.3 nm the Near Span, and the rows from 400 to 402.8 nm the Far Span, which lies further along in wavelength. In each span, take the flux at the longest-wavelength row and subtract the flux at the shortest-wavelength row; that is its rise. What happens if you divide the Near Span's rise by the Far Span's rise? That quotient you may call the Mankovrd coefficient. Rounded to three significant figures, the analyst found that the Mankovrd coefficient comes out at -20.2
